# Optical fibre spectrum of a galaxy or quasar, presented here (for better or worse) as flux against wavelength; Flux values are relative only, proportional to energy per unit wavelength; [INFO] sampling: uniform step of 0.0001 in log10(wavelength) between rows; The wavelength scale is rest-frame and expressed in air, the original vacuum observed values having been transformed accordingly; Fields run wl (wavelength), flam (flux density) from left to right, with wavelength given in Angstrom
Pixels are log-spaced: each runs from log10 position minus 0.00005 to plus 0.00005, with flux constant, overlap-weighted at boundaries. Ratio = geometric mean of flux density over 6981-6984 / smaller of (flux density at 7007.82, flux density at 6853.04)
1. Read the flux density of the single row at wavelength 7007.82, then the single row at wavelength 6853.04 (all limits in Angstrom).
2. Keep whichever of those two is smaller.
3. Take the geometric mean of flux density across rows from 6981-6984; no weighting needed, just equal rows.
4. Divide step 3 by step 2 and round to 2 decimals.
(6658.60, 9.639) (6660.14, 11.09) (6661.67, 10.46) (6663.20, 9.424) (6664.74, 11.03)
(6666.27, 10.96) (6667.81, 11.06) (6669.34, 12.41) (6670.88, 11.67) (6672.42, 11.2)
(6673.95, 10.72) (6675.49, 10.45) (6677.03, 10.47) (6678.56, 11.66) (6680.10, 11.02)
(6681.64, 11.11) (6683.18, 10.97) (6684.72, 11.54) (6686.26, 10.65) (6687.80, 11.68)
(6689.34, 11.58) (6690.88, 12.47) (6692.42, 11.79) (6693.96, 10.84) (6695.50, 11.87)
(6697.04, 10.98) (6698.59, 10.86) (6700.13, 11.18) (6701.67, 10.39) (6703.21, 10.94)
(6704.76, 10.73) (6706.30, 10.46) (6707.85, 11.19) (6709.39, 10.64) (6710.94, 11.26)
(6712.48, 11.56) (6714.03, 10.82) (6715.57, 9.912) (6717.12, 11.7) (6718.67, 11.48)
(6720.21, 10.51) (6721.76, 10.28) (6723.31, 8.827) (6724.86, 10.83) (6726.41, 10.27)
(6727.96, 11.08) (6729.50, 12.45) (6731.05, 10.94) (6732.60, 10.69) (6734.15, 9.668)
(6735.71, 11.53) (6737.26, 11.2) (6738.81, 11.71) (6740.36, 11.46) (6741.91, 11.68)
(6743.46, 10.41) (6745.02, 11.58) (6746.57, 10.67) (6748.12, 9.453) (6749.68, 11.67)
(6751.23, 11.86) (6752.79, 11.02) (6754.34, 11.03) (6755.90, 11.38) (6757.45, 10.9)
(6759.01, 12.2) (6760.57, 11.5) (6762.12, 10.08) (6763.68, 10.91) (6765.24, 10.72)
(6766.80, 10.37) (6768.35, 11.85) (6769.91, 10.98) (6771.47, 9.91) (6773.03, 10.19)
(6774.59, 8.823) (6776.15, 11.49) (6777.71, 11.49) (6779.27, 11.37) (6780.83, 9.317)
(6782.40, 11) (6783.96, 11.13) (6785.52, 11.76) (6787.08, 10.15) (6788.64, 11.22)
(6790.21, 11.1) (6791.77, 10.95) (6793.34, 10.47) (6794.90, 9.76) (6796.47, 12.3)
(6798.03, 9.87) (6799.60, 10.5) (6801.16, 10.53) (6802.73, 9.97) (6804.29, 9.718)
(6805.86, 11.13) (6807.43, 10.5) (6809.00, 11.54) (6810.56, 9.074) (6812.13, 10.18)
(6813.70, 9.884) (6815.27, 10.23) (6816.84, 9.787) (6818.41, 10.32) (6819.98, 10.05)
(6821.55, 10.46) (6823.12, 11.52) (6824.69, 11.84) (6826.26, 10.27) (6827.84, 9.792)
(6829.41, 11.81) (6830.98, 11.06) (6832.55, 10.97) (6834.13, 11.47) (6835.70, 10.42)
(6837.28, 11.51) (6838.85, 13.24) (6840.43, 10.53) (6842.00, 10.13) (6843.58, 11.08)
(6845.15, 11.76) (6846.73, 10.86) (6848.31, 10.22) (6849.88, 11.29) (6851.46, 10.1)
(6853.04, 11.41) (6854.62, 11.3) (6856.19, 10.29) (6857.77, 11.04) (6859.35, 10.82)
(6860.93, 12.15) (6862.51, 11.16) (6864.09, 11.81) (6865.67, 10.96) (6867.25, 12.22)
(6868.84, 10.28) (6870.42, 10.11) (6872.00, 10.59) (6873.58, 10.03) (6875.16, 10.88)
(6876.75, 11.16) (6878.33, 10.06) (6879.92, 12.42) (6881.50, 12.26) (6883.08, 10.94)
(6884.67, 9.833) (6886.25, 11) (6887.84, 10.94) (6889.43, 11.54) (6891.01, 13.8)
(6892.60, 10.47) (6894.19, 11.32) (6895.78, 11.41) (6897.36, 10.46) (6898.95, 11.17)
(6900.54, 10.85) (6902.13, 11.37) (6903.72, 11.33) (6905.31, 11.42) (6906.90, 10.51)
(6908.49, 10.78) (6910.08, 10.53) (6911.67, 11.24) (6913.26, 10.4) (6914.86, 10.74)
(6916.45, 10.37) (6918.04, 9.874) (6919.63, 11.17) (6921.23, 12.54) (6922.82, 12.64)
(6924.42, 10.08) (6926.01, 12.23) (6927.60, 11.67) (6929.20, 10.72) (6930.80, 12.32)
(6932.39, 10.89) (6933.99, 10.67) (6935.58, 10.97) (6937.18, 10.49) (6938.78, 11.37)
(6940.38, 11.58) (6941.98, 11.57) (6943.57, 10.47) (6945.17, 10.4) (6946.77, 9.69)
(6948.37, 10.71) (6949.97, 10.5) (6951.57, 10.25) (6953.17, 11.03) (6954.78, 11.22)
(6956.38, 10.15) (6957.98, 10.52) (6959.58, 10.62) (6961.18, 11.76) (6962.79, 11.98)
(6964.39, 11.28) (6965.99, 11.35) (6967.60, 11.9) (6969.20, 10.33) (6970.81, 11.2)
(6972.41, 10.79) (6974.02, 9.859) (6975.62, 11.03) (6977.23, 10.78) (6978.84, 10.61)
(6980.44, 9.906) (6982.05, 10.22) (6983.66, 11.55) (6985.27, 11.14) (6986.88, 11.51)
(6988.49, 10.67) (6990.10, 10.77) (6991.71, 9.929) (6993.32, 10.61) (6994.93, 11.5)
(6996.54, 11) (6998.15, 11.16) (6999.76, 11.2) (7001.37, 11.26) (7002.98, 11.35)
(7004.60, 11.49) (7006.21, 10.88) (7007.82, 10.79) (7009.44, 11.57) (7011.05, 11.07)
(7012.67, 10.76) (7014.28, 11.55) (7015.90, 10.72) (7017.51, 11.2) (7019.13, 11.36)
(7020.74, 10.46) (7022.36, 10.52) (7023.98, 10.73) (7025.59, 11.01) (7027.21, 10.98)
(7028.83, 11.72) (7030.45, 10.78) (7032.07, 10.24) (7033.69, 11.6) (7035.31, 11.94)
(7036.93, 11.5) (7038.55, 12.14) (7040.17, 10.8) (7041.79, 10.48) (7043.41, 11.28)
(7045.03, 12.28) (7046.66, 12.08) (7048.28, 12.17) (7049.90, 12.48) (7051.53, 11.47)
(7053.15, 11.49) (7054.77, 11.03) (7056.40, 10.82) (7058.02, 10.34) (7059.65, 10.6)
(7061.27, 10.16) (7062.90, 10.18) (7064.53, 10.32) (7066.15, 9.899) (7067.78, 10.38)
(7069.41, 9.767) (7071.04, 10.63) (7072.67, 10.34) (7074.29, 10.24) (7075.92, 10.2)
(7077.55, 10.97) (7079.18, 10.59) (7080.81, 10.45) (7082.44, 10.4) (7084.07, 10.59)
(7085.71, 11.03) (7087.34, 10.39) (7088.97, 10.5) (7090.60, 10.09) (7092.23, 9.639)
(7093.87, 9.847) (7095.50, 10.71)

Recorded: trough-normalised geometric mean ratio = 1.01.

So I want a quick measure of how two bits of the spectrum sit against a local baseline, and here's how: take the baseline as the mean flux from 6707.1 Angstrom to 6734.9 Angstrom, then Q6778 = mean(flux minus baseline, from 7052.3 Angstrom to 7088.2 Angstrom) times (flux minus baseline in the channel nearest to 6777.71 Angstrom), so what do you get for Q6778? -0.21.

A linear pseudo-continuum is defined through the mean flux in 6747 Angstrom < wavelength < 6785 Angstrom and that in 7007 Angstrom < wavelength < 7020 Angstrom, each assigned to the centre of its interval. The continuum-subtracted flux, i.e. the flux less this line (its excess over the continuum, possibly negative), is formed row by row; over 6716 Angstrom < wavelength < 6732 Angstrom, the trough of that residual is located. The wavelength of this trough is 6723.31 Angstrom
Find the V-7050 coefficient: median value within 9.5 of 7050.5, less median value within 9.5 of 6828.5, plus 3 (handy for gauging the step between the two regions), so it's 3.4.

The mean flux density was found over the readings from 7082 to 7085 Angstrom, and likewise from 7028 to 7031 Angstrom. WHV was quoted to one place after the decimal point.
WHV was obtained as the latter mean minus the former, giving 0.8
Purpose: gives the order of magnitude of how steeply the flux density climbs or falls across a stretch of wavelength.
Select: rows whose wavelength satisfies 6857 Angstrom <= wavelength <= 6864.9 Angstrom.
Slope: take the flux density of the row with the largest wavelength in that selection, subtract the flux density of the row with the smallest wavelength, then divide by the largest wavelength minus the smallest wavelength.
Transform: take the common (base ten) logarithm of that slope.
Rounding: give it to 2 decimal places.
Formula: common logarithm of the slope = -0.91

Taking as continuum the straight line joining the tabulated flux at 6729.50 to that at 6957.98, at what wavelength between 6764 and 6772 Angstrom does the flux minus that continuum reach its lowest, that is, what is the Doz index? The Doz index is 6771.47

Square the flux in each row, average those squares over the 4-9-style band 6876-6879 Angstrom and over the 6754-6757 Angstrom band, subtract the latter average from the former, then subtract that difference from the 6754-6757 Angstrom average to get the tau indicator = 138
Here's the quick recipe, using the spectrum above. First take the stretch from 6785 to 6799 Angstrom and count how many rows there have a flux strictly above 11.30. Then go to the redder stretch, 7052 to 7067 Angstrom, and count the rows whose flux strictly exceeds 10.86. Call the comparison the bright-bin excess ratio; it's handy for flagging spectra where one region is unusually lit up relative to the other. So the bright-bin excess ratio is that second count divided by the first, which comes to 1.0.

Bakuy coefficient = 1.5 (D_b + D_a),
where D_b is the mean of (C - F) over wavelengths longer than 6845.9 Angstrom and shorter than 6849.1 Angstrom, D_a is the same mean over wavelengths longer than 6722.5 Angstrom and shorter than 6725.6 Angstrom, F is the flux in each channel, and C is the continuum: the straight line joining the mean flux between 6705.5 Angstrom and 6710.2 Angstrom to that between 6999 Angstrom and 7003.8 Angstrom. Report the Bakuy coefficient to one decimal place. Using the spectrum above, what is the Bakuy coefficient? 2.1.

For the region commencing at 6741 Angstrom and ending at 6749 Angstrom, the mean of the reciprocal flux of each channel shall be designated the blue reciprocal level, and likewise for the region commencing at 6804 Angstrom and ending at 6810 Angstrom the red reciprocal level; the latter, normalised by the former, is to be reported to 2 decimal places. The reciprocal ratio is 1.00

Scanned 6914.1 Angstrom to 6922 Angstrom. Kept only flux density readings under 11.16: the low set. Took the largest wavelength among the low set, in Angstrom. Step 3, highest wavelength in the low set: 6918.04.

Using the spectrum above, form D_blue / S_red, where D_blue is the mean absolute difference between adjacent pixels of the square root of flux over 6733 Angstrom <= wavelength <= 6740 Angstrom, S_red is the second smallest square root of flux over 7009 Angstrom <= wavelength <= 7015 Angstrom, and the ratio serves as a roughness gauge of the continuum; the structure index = 0.041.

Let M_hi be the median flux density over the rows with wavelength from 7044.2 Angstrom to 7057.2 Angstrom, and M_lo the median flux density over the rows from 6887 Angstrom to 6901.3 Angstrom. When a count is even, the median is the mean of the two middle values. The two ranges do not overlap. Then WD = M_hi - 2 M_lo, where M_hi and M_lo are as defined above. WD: -10.6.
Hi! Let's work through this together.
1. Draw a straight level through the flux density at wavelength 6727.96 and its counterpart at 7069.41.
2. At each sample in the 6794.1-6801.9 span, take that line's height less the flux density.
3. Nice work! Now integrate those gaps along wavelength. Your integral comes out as 2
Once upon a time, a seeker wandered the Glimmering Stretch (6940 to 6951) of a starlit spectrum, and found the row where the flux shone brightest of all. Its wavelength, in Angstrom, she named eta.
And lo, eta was 6940.38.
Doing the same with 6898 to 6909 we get 6905.31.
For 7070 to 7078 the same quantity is 7077.55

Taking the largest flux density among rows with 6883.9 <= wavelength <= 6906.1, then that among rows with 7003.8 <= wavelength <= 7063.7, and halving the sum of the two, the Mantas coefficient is 13.14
